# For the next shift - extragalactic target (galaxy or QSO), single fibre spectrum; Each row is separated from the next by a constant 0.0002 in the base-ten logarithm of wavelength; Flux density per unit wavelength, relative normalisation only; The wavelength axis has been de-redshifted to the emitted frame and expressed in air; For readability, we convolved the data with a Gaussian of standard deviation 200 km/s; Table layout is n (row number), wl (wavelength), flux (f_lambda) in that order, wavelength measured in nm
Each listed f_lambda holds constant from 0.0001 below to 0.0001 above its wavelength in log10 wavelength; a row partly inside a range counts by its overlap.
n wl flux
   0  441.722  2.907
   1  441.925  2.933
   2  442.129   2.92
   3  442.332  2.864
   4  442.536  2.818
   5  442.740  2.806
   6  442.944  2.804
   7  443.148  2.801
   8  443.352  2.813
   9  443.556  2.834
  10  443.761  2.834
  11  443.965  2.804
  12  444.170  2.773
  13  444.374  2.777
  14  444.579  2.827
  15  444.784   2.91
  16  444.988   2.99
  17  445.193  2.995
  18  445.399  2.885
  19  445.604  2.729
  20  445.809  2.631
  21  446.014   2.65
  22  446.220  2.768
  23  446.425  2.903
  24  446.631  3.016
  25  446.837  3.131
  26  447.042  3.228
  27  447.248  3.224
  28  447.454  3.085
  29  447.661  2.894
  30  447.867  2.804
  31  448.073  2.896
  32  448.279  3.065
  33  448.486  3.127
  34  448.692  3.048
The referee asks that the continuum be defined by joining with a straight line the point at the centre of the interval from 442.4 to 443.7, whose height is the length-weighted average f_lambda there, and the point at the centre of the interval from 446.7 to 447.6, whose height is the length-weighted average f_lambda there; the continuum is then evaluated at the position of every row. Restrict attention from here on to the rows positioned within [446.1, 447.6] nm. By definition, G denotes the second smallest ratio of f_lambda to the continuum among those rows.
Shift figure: 0.94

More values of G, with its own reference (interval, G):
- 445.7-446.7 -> 0.87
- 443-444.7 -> 0.95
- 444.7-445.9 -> 0.90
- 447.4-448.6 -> 0.90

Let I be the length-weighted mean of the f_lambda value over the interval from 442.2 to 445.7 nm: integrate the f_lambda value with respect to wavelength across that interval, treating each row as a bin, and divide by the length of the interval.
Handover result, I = 2.84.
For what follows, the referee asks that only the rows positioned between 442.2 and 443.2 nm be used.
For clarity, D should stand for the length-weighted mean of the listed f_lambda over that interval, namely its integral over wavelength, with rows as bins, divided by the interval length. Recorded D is 2.82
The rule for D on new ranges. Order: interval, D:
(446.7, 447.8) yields 3.10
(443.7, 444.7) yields 2.80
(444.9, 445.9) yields 2.84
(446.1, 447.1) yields 2.99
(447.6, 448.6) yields 2.96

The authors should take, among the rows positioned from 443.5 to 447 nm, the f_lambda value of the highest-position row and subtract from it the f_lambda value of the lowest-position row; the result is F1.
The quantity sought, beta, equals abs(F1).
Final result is 0.30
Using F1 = 0.30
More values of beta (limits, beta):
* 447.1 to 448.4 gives 0.16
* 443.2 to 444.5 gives 0.04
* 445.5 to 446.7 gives 0.29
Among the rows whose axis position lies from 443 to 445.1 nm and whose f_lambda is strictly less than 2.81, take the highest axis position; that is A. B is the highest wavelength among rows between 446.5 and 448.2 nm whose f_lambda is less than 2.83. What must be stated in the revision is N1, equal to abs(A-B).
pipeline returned 3.49 nm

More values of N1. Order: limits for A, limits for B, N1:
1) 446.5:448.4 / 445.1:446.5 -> 1.65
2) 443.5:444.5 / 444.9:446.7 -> 1.85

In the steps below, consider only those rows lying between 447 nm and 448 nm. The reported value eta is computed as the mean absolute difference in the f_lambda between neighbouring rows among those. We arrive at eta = 0.106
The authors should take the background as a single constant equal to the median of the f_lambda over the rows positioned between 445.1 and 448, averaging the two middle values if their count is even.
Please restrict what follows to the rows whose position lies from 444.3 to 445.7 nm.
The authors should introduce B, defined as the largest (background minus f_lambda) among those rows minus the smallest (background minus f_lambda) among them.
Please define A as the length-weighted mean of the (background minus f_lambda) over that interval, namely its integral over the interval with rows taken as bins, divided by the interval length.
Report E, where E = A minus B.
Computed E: -0.24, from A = 0.023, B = 0.27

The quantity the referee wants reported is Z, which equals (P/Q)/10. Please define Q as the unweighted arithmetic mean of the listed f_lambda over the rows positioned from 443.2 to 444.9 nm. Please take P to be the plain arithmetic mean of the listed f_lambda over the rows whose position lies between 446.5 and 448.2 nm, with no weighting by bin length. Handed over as 0.108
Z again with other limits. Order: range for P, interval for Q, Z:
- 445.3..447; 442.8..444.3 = 0.101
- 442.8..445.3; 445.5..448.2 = 0.097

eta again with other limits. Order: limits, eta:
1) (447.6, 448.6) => 0.103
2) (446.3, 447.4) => 0.082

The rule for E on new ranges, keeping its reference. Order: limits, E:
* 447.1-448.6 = -0.54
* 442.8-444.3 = 0.03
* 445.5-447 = -0.45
